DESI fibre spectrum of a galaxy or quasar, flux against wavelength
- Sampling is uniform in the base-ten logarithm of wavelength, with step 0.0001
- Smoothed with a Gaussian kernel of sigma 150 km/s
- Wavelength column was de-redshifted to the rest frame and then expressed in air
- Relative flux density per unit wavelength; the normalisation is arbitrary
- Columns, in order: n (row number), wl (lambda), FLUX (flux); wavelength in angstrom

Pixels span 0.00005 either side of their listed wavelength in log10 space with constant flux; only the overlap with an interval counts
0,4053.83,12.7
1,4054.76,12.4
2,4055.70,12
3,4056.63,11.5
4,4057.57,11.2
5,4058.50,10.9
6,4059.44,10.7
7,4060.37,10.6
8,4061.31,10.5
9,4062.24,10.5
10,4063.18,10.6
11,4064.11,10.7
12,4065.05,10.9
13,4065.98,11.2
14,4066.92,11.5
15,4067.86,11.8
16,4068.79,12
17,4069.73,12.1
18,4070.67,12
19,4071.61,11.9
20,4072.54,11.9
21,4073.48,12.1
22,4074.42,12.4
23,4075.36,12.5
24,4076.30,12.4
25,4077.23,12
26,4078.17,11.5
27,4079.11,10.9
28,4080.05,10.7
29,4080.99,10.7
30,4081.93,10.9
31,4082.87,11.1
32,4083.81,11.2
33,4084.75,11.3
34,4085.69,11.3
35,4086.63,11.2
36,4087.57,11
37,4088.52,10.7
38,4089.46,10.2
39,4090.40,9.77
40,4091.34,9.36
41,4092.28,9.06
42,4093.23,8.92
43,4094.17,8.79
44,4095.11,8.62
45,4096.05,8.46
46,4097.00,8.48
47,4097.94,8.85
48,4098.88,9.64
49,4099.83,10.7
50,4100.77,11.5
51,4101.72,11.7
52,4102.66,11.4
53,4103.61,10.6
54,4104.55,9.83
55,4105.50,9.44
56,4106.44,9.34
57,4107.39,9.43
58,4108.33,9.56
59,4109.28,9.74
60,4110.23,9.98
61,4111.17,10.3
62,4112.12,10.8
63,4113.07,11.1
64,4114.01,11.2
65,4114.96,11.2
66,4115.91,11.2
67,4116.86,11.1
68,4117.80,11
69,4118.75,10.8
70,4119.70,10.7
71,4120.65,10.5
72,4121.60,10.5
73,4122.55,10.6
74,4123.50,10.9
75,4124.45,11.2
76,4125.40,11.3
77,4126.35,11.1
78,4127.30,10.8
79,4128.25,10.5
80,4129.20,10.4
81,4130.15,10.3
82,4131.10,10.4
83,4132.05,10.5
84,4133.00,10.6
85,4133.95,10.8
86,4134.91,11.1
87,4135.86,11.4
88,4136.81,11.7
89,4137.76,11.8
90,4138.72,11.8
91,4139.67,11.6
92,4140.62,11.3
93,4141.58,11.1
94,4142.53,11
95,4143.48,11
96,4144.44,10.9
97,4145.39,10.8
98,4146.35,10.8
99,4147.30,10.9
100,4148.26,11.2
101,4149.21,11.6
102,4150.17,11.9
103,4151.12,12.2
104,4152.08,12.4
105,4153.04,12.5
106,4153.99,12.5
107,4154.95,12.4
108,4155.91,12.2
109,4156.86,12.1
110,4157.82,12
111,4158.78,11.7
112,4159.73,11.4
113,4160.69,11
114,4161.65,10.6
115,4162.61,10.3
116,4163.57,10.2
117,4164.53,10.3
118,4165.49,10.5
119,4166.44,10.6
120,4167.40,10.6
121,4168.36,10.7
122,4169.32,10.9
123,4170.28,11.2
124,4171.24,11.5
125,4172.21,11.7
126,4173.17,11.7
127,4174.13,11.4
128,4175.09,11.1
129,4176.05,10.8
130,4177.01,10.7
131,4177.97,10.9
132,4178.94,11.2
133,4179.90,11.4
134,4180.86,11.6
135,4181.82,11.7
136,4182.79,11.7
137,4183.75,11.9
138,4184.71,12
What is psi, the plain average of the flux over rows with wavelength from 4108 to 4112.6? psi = 10.1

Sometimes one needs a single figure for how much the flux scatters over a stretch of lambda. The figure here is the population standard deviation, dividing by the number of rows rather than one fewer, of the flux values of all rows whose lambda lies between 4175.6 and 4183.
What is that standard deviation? 0.38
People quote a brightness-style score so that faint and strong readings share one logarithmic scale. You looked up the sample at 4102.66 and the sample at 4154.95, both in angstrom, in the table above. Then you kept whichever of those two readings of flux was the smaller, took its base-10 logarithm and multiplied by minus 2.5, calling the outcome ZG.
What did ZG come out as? -2.64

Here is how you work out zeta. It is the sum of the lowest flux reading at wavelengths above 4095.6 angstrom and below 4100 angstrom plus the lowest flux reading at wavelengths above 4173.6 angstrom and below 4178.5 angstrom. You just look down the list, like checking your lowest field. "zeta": 19.2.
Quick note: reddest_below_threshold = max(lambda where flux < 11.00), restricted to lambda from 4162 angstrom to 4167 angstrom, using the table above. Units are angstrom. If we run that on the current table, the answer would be 4166.44 angstrom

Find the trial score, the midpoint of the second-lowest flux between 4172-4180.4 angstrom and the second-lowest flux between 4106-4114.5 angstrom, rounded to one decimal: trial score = 10.1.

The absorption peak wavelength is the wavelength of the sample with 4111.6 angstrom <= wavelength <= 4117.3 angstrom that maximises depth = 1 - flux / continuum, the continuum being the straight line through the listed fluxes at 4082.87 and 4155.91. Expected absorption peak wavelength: 4112.12 angstrom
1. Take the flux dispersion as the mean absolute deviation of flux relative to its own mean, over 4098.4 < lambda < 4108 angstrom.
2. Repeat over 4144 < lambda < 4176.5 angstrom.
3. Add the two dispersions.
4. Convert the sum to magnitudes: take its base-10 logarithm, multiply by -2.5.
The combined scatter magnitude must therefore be -0.38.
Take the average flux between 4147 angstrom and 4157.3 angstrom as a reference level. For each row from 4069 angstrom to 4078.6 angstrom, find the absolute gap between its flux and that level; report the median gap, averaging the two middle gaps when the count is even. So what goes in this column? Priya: 0.1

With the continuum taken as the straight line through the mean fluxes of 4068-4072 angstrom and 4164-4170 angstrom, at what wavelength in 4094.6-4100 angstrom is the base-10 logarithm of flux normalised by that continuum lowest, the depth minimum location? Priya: 4096.05 angstrom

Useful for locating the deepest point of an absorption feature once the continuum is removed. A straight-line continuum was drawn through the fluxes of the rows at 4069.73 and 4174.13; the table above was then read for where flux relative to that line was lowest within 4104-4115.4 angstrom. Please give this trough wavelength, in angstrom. 4106.44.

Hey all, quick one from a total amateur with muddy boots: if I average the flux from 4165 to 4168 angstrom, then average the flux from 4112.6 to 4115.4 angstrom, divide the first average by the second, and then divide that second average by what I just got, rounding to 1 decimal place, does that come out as 11.8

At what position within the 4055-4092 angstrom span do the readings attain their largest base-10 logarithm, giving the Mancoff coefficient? 4075.36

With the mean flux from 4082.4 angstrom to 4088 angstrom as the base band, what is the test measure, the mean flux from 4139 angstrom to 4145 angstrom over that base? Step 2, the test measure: 1.00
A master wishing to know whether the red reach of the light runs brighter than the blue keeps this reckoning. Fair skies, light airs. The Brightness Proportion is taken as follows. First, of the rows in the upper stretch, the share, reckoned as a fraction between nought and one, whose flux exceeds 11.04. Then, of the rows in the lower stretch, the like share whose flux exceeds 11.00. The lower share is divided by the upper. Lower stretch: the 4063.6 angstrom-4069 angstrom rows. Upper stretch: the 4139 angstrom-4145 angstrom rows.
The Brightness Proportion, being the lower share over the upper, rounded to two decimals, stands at 1.33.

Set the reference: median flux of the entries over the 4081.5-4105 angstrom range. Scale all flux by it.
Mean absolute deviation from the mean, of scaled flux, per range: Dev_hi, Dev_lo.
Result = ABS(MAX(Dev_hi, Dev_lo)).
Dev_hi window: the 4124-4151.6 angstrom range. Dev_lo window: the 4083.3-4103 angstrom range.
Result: 0.10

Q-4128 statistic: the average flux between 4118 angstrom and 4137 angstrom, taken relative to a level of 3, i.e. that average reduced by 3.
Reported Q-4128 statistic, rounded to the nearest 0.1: 7.8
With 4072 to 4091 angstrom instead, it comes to 8.3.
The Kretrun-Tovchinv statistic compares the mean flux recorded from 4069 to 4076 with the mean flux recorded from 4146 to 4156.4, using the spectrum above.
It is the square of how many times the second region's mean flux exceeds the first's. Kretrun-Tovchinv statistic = 0.96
